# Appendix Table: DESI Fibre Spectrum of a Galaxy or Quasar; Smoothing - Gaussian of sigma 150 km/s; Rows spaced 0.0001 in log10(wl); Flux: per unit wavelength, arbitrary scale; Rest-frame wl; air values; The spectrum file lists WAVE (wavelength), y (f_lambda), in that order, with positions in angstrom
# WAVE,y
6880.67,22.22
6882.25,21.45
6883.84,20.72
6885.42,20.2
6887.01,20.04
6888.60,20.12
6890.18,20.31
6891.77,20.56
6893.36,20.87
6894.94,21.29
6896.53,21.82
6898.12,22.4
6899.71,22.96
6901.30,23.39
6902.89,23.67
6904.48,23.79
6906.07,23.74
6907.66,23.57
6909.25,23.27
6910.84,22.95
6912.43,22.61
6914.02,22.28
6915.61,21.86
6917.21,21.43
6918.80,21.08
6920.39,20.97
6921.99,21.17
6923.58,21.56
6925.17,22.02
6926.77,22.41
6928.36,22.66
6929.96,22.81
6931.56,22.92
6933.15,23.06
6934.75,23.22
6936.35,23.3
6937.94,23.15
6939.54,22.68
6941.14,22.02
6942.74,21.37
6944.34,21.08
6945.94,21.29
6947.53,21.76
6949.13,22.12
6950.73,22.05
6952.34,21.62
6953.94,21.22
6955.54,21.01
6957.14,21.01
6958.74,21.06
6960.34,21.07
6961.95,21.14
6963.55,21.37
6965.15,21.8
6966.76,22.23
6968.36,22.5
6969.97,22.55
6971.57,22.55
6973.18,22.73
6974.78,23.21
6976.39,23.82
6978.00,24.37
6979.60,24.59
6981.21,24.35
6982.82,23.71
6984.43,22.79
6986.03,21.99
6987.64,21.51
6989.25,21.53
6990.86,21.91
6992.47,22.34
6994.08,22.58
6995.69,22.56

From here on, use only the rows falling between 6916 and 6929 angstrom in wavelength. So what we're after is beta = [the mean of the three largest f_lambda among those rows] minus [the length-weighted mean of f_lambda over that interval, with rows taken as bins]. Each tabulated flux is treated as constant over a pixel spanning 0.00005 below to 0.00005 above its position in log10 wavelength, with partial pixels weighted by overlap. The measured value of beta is 0.7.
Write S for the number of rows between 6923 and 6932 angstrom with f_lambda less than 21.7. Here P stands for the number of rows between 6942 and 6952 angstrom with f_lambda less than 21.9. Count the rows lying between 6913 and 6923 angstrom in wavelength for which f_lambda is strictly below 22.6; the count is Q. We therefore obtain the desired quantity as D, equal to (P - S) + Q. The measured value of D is 9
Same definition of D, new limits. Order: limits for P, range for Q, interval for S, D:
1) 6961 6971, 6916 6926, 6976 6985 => 9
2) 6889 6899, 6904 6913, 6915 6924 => 0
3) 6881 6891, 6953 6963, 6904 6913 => 12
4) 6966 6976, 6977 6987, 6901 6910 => 1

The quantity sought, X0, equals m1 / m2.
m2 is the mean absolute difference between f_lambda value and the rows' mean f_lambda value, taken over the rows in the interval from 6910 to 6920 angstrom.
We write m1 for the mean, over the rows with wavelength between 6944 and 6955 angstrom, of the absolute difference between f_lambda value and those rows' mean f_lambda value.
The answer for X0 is 0.6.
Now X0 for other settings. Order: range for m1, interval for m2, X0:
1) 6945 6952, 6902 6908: 3.9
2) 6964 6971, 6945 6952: 0.9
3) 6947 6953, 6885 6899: 0.3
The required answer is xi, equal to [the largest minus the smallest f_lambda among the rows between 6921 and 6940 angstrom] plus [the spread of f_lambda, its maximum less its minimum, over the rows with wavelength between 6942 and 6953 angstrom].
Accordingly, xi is 3.2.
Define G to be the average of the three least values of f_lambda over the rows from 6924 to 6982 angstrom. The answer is 21.0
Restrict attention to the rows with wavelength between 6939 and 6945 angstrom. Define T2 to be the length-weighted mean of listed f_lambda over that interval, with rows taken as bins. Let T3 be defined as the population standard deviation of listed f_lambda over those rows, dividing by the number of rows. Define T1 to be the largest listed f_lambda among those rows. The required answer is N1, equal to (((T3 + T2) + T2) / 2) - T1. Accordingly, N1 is -0.62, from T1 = 22.68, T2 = 21.7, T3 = 0.6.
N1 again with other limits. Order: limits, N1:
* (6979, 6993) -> -1.30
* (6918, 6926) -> -0.46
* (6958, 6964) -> -0.16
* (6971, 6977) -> -0.51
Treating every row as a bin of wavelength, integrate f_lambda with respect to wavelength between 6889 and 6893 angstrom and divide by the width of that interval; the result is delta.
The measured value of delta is 20.5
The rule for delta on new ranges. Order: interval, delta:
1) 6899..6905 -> 23.4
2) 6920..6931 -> 22.0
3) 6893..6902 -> 22.2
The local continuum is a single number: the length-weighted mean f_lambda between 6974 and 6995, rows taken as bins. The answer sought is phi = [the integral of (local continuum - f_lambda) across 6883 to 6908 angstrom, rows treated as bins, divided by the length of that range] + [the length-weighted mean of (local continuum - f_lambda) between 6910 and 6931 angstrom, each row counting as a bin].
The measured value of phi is 2.1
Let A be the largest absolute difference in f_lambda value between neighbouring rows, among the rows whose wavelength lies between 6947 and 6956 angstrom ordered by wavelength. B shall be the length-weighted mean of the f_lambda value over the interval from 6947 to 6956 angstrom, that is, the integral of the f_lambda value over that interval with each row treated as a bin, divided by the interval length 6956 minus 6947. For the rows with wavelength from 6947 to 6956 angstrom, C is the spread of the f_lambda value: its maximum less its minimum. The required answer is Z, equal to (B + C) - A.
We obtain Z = 22.3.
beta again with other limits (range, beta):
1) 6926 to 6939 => 0.3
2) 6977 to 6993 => 1.5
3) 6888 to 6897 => 0.5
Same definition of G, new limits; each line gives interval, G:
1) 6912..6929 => 21.1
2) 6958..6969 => 21.1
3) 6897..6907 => 22.9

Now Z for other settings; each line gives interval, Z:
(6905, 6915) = 24.2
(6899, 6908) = 23.9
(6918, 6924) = 21.4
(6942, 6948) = 21.6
